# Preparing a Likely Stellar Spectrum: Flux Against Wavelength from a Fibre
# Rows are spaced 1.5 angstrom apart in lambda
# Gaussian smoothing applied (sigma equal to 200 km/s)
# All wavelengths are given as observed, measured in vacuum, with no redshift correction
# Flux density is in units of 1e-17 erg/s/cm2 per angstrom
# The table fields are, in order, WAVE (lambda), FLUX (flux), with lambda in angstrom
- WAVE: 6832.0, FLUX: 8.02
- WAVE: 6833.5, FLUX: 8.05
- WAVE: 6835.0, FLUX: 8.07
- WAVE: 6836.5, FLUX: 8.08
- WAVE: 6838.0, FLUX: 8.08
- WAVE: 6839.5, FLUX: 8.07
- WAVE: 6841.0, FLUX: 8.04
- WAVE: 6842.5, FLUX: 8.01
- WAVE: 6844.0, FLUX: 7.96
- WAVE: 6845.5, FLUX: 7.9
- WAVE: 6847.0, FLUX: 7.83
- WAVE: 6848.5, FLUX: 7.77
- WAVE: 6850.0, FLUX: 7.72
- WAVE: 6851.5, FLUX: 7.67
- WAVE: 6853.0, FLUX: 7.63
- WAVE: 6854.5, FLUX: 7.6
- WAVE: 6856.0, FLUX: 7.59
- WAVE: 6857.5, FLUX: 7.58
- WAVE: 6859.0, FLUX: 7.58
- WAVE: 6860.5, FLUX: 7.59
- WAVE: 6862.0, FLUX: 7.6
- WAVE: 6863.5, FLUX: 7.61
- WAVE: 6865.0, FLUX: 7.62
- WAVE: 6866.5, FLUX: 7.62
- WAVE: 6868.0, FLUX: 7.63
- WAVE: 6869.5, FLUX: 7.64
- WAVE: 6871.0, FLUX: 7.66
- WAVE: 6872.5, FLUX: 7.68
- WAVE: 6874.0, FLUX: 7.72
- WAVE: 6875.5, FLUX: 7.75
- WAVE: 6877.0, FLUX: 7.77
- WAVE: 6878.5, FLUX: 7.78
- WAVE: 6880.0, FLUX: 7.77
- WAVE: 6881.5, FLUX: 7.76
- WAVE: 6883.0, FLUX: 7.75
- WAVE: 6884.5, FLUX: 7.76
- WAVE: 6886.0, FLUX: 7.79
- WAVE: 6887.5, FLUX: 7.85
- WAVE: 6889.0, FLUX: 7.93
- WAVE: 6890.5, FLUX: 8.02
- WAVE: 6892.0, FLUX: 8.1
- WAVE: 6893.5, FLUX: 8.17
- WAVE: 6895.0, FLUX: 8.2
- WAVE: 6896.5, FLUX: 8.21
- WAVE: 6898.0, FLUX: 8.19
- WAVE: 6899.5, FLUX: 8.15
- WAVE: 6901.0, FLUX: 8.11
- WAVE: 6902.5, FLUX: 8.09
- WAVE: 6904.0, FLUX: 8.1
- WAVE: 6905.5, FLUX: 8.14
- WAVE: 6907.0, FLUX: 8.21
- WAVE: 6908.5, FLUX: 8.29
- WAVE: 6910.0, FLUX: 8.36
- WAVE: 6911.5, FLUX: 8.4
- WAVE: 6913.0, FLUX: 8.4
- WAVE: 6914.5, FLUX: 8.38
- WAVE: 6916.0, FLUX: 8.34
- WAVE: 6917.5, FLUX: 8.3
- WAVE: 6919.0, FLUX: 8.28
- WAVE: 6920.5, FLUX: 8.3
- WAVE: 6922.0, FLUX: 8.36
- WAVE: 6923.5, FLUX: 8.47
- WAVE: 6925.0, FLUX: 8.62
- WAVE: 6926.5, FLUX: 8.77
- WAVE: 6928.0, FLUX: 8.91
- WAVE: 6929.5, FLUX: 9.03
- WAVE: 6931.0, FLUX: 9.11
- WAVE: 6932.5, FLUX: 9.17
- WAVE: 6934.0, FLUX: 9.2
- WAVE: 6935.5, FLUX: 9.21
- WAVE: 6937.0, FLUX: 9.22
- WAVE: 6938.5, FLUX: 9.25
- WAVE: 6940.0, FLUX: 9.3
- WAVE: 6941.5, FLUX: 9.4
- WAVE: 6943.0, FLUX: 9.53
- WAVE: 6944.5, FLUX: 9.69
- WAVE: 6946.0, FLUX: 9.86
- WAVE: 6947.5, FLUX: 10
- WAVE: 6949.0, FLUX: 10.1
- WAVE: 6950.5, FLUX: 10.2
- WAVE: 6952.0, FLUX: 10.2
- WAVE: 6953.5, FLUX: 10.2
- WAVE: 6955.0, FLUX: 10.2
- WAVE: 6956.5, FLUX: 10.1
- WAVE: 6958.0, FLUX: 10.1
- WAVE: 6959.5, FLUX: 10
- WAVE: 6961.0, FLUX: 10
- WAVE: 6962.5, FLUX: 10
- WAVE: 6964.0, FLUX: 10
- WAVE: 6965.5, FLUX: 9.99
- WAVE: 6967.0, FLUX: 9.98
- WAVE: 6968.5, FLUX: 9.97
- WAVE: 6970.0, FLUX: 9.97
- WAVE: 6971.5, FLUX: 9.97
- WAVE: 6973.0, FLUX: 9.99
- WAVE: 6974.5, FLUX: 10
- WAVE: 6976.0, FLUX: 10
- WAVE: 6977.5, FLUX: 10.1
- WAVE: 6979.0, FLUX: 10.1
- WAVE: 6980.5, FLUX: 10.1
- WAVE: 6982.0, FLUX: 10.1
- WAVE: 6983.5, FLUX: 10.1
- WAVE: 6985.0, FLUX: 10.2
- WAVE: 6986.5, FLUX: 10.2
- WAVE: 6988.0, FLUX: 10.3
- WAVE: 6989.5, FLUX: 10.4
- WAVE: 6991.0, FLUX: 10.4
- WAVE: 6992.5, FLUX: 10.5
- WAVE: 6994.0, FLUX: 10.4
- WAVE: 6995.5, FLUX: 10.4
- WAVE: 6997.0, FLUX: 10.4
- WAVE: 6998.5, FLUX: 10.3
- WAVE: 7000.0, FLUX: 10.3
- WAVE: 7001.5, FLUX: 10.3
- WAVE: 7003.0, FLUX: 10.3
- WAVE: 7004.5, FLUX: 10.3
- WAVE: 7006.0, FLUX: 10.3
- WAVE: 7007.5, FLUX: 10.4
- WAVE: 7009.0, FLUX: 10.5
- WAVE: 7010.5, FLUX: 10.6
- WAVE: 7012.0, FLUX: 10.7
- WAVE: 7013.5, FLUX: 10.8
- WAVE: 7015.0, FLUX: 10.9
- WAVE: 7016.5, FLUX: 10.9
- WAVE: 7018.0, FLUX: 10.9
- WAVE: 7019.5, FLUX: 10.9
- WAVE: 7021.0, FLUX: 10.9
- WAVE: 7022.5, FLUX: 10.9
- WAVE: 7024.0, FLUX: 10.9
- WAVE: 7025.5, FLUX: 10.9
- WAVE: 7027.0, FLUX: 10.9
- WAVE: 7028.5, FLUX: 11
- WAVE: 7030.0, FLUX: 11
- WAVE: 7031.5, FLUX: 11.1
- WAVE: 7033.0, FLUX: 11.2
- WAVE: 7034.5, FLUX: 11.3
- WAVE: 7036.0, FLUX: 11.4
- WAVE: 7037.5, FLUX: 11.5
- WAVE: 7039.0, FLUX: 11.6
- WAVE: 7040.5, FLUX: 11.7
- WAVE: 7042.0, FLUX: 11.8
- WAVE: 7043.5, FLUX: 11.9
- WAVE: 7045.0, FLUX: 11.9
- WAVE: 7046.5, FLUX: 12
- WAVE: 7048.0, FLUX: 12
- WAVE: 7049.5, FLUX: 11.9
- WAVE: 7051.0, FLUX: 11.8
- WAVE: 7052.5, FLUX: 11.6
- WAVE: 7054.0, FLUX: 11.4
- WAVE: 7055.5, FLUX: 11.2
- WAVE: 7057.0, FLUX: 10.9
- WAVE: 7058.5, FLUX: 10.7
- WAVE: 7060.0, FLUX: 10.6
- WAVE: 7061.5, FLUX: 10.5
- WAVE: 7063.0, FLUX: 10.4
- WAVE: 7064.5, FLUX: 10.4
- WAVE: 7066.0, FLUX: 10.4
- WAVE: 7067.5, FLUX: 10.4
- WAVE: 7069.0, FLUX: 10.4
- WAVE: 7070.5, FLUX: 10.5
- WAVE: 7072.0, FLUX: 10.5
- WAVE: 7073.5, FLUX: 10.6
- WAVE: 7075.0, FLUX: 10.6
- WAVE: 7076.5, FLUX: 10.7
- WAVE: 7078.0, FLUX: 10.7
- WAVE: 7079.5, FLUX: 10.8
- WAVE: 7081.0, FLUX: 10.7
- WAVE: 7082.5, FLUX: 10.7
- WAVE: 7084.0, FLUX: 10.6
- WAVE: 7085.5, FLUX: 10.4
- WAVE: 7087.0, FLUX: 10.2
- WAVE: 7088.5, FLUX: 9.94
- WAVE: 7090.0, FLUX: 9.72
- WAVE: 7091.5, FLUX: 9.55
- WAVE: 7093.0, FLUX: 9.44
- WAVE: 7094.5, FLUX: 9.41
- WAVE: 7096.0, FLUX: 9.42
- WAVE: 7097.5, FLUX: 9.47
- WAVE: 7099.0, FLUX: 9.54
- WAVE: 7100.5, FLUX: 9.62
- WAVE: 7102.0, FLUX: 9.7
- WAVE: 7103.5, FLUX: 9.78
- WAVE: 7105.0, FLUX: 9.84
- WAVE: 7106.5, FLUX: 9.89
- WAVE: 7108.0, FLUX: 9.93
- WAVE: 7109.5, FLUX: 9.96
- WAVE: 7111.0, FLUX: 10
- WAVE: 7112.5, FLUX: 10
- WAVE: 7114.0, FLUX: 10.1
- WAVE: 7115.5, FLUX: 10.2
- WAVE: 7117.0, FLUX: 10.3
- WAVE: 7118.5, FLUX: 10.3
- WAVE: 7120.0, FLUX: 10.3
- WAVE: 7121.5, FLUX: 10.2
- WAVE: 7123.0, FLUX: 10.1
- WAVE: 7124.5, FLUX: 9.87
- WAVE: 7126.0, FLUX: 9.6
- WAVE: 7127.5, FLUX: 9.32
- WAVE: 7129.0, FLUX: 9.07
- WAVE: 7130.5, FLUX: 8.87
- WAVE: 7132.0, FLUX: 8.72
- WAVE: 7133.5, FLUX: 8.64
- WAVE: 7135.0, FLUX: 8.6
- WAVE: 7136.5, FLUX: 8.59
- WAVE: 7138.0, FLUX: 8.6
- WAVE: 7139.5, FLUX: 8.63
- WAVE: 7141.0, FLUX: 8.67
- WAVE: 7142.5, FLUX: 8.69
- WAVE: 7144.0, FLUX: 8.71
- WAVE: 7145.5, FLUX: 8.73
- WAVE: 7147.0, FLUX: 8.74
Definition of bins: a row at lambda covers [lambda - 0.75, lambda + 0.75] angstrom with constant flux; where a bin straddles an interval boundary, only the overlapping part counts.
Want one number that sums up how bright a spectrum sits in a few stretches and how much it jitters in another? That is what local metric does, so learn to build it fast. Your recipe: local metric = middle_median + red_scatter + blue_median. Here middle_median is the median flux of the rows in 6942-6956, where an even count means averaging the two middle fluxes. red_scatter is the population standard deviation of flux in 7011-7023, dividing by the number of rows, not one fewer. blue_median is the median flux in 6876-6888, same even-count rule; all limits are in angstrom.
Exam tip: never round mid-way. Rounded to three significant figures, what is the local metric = 17.9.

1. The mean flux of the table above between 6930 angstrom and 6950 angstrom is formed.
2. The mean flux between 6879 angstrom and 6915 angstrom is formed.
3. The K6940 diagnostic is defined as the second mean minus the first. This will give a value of -1.4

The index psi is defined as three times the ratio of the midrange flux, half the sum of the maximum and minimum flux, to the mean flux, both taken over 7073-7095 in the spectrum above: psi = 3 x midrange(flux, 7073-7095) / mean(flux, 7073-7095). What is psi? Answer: 2.95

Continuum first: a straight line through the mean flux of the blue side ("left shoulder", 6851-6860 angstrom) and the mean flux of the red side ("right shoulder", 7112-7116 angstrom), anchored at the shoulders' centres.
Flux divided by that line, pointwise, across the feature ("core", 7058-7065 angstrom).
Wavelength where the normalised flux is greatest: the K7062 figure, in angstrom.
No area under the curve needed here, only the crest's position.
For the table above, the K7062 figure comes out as 7058.5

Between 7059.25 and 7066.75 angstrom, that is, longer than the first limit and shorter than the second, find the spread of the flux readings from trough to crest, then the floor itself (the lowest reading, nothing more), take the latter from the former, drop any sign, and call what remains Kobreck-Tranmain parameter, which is 10.2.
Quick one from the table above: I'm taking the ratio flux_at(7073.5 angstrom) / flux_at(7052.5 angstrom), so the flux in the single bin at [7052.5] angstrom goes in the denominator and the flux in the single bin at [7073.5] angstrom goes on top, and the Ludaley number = 0.91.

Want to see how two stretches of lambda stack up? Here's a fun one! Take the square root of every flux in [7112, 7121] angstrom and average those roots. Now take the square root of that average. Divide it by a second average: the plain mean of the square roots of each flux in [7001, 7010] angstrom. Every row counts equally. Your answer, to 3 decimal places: 0.555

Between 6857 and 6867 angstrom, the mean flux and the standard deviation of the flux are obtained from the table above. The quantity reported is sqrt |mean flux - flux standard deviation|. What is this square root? 2.75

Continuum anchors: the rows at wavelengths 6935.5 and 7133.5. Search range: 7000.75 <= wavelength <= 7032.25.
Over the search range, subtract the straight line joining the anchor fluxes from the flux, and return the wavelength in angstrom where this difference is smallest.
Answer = 7001.5 angstrom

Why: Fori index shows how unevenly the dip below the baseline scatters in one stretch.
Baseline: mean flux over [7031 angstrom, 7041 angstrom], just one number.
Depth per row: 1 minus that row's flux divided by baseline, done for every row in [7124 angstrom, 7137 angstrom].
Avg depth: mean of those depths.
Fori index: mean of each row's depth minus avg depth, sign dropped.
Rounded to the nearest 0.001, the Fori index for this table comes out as 0.034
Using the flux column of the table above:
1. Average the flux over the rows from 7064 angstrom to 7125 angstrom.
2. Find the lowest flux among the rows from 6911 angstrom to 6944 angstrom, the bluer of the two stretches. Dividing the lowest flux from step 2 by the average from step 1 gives 0.82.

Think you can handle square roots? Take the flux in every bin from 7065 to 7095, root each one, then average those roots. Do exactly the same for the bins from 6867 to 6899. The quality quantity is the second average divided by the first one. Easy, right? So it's 0.873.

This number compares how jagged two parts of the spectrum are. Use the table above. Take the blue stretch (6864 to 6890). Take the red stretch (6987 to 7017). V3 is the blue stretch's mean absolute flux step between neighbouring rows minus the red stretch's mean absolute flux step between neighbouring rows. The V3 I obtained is -0.03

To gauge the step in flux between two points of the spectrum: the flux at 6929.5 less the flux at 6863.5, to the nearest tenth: 1.4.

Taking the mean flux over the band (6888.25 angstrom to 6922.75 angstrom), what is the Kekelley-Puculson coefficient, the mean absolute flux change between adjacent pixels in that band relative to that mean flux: 0.0050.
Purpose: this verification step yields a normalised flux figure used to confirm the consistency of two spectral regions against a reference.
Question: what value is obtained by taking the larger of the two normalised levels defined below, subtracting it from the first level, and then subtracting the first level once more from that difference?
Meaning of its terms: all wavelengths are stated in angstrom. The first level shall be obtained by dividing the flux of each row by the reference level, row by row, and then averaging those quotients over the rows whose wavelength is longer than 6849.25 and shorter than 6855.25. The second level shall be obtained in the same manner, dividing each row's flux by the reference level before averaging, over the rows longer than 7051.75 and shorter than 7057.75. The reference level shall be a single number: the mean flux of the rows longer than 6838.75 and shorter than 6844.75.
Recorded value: -1.41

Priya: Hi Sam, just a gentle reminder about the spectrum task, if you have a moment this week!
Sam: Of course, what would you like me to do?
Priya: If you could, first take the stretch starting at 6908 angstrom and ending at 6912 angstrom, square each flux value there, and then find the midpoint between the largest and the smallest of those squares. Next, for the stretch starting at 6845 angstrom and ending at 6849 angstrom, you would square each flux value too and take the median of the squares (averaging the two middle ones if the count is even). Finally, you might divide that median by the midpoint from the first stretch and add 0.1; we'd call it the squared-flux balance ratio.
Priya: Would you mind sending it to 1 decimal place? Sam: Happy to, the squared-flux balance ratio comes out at 1.0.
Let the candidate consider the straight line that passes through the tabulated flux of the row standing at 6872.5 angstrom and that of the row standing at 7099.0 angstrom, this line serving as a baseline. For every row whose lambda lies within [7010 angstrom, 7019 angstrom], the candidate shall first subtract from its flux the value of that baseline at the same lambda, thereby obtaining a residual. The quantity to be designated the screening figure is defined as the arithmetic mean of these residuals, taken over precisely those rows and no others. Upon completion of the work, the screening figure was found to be 1.96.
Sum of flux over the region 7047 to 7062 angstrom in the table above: 113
